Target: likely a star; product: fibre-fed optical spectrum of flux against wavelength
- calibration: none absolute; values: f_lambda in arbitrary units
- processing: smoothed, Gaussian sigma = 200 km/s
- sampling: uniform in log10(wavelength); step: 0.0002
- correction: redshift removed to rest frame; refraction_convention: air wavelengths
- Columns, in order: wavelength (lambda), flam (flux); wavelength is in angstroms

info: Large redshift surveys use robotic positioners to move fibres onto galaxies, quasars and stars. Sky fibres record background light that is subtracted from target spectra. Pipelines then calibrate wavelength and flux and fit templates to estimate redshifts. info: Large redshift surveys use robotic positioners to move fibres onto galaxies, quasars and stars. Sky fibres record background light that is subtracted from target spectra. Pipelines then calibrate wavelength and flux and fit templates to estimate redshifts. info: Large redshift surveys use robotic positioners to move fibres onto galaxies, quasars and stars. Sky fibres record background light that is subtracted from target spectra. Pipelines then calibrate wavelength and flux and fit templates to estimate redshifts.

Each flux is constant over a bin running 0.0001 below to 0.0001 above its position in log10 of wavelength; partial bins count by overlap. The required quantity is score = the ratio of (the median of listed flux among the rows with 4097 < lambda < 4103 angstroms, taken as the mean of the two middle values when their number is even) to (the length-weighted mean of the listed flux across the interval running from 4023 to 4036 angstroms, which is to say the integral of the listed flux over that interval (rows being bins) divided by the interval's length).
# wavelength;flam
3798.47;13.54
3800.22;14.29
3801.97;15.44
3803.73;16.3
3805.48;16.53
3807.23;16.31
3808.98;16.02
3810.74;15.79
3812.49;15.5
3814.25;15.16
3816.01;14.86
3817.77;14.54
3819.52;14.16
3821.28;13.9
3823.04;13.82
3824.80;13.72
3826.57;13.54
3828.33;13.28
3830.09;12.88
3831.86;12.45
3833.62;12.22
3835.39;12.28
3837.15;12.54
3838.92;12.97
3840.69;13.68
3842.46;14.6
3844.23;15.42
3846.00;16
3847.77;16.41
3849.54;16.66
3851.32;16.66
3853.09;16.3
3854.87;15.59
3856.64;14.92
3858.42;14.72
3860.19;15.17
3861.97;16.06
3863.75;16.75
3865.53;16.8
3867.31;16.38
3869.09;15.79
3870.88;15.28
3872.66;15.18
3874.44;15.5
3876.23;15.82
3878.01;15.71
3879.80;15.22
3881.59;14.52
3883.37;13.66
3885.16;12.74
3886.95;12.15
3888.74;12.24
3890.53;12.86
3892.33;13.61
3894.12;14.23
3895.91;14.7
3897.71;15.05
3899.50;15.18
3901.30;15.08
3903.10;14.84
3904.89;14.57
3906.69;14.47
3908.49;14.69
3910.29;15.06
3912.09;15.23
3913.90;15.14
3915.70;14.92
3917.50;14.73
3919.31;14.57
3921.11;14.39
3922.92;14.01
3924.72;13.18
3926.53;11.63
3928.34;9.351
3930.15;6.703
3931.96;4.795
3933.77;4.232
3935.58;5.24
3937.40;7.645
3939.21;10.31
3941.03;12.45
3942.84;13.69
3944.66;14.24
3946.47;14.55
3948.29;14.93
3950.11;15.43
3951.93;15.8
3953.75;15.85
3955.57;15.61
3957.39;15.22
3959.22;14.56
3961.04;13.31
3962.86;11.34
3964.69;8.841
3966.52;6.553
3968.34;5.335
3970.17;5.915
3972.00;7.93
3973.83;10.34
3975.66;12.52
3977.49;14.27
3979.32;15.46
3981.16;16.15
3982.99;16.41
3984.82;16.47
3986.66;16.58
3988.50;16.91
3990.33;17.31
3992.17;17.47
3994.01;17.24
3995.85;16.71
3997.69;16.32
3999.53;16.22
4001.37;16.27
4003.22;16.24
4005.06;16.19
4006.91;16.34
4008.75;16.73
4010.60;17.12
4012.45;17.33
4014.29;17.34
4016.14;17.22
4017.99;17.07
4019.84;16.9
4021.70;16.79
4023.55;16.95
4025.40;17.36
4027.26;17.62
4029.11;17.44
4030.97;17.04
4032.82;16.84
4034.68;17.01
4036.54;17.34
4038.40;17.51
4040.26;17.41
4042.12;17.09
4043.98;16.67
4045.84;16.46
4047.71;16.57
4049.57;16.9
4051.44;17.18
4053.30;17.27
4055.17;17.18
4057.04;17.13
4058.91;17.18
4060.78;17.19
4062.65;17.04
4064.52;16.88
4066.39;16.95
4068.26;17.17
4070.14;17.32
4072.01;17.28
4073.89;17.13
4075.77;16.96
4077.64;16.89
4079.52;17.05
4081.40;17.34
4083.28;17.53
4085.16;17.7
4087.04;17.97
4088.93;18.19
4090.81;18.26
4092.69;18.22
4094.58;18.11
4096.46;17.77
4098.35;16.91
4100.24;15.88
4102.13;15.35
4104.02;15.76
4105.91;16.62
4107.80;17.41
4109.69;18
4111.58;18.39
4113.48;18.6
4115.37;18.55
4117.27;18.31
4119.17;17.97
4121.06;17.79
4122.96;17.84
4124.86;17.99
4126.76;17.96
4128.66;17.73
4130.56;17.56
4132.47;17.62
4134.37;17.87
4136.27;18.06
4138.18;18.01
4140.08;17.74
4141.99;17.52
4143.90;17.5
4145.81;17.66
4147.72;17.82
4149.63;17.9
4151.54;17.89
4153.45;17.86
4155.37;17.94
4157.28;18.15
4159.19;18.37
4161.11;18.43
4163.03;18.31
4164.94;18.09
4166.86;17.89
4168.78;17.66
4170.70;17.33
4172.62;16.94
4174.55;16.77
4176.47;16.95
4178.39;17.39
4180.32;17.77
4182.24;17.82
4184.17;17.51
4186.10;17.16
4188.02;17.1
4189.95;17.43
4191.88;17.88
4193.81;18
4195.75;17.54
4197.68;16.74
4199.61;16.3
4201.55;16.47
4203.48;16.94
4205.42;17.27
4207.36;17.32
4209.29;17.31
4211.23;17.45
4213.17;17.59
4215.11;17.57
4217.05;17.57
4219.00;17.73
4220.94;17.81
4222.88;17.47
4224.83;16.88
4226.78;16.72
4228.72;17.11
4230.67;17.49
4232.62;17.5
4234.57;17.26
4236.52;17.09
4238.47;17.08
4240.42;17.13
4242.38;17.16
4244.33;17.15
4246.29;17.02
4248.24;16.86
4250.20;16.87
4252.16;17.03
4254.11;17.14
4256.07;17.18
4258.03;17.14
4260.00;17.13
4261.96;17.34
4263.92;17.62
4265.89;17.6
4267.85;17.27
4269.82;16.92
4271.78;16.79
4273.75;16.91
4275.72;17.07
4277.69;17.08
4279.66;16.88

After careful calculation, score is 0.924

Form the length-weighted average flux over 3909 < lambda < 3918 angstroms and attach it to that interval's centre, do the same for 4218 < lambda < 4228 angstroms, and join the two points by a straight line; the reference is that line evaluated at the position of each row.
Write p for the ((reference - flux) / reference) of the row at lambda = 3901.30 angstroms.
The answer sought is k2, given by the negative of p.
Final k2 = 0.01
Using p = -0.01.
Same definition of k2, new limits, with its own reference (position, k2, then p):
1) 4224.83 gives -0.03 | 0.03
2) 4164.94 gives 0.07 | -0.07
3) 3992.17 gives 0.12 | -0.12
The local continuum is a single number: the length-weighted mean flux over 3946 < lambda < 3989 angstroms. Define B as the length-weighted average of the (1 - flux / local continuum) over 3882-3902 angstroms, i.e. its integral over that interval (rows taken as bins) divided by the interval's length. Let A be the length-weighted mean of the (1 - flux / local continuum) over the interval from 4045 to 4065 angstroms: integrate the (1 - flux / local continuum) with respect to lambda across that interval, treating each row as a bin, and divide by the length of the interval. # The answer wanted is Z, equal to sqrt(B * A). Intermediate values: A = -0.30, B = -0.050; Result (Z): 0.121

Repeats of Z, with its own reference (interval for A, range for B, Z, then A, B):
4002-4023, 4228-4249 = 0.295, -0.28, -0.308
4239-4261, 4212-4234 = 0.313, -0.30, -0.326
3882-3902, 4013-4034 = 0.123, -0.05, -0.306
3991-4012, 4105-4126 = 0.314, -0.27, -0.368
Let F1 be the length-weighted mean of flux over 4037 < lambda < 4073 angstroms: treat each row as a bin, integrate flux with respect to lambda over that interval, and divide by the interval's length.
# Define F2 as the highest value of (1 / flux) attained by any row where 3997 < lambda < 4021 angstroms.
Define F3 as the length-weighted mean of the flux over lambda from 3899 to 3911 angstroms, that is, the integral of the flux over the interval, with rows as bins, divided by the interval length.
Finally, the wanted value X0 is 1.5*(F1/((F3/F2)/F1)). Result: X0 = 1.8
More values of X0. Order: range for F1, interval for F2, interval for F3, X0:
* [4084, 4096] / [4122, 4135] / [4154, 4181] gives 1.6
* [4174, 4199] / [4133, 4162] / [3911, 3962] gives 2.1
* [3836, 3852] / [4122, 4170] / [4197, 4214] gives 1.1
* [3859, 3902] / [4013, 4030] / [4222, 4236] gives 1.1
